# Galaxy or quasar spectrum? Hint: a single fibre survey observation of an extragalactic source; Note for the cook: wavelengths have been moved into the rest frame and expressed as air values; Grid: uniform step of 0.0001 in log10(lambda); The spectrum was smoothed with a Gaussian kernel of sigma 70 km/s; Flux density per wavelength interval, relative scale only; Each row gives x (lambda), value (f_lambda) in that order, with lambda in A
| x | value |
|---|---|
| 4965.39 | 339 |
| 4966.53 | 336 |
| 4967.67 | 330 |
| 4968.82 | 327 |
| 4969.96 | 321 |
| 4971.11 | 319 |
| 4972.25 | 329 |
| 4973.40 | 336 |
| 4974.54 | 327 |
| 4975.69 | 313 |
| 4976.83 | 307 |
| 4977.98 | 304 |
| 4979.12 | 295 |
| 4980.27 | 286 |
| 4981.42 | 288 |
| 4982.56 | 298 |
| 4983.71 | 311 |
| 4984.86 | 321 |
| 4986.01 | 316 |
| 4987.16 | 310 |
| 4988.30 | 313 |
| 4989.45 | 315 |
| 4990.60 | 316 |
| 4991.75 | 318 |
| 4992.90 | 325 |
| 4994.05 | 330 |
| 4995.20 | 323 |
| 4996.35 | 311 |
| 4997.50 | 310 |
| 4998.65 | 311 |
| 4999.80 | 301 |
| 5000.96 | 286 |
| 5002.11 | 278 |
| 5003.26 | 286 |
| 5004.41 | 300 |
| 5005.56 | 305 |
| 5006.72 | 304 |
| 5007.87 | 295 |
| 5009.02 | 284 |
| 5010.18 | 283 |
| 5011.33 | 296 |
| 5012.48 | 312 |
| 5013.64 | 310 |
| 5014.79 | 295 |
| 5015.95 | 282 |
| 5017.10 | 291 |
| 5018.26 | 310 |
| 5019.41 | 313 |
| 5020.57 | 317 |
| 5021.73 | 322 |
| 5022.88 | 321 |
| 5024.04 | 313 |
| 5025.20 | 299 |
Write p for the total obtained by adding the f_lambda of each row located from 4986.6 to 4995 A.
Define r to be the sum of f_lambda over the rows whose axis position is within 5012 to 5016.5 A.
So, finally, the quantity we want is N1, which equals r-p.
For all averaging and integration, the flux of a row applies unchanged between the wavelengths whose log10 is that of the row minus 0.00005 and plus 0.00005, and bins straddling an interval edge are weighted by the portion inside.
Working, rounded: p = 2227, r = 1199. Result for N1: -1028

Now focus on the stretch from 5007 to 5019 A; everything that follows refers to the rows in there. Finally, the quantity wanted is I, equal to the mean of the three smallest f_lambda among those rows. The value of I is 283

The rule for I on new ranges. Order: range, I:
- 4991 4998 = 313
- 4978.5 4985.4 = 290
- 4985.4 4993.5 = 313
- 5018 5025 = 312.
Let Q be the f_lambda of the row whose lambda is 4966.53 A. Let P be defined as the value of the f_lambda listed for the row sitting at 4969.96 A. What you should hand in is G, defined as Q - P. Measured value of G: 15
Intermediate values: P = 321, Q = 336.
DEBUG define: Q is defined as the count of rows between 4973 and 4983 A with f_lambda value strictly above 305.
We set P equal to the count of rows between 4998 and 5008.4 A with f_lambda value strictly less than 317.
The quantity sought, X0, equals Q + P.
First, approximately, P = 9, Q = 4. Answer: 13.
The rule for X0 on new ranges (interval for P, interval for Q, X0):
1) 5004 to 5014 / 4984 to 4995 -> 18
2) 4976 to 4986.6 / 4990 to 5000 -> 16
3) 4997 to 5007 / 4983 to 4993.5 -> 18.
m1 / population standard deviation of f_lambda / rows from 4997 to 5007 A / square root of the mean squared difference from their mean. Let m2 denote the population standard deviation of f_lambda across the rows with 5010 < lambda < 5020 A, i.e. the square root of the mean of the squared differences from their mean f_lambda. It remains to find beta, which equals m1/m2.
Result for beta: 0.9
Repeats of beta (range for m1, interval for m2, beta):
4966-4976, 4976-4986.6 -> 0.6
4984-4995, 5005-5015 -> 0.6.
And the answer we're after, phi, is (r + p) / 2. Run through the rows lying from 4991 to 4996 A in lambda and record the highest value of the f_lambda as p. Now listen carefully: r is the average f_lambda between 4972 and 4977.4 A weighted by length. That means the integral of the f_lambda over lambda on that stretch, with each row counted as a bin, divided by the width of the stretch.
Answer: 326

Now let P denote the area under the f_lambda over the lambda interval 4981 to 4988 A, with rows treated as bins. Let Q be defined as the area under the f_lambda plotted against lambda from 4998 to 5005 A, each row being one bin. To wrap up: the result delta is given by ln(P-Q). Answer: 4.6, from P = 2158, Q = 2058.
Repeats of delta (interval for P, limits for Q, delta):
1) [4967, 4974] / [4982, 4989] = 4.7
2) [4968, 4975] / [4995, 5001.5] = 5.7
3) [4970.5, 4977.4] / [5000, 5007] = 5.1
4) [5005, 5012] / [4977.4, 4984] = 4.7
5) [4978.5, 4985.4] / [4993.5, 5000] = 3.0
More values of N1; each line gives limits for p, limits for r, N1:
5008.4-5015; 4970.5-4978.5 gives 455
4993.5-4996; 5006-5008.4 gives -54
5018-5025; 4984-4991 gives -5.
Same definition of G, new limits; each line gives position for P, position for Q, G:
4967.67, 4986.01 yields -14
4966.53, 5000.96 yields -50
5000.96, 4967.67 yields 44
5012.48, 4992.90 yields 13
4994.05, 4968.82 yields -3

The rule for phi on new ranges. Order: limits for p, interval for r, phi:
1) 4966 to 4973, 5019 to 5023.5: 327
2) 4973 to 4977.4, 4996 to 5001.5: 320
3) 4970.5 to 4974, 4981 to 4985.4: 321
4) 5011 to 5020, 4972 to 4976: 320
